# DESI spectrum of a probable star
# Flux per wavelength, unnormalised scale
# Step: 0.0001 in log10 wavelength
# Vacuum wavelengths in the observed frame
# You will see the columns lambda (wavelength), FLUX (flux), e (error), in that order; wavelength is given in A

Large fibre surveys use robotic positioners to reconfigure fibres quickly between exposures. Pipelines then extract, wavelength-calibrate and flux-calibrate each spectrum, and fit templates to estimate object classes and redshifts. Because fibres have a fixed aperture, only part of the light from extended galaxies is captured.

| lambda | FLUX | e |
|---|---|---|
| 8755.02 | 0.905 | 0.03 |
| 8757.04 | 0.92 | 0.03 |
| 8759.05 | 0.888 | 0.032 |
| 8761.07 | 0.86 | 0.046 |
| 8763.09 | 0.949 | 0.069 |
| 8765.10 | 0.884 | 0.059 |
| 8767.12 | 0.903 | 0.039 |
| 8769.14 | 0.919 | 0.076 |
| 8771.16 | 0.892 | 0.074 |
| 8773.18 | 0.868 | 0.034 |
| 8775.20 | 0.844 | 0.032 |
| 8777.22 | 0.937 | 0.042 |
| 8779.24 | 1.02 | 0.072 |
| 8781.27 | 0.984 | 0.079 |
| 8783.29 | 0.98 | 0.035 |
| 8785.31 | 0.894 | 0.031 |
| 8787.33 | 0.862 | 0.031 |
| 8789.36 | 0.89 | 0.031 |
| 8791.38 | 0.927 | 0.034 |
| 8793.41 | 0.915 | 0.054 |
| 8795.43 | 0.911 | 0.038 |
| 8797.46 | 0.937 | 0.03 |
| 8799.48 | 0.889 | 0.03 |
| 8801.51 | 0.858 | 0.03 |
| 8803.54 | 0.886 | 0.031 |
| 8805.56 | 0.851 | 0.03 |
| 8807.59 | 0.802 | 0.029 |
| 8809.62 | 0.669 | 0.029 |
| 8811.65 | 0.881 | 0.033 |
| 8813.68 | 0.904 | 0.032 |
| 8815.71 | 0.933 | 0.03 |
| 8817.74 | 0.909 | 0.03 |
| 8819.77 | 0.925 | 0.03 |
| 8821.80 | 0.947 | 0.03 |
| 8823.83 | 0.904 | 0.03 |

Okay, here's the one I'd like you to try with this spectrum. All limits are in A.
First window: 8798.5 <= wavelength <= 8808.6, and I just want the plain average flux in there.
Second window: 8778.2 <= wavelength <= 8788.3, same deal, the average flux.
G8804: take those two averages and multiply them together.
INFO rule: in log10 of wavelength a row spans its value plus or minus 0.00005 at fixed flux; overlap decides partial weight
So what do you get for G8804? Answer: 0.81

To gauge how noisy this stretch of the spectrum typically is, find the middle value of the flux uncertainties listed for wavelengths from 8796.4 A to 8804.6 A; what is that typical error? 0.030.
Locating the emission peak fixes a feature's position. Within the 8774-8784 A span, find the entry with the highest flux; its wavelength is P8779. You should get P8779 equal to 8779.24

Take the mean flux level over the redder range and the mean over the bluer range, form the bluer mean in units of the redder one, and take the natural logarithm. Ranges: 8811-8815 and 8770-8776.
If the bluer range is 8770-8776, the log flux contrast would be -0.03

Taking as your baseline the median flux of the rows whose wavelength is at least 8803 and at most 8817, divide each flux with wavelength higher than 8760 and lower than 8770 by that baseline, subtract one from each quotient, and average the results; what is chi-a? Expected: 0.025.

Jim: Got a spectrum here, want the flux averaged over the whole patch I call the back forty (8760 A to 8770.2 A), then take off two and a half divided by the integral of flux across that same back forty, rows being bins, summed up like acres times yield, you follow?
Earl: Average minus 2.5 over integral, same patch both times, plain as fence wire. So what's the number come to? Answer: 0.63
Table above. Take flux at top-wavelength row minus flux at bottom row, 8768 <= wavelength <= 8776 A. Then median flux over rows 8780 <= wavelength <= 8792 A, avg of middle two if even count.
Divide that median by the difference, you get -12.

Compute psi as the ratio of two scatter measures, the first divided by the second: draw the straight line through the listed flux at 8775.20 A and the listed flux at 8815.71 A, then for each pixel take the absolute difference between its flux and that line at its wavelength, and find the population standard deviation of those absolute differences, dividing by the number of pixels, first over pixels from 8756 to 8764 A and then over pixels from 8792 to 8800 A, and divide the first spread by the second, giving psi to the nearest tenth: 2.5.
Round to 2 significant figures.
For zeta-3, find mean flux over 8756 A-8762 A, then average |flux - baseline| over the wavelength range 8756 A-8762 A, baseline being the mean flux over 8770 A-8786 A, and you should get 0.038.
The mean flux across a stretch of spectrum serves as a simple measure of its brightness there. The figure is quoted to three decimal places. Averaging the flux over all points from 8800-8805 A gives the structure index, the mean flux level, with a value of 0.872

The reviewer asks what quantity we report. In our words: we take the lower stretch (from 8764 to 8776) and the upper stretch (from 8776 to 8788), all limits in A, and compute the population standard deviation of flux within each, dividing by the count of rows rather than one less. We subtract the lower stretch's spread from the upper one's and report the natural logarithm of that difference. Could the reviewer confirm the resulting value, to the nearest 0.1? -3.5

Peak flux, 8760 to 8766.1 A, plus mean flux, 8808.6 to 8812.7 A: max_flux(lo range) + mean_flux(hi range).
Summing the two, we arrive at 1.72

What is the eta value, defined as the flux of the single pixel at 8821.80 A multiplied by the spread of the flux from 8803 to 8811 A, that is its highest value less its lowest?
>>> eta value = 0.205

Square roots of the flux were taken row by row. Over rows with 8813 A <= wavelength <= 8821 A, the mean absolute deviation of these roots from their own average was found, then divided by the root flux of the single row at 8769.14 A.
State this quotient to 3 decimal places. 0.006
